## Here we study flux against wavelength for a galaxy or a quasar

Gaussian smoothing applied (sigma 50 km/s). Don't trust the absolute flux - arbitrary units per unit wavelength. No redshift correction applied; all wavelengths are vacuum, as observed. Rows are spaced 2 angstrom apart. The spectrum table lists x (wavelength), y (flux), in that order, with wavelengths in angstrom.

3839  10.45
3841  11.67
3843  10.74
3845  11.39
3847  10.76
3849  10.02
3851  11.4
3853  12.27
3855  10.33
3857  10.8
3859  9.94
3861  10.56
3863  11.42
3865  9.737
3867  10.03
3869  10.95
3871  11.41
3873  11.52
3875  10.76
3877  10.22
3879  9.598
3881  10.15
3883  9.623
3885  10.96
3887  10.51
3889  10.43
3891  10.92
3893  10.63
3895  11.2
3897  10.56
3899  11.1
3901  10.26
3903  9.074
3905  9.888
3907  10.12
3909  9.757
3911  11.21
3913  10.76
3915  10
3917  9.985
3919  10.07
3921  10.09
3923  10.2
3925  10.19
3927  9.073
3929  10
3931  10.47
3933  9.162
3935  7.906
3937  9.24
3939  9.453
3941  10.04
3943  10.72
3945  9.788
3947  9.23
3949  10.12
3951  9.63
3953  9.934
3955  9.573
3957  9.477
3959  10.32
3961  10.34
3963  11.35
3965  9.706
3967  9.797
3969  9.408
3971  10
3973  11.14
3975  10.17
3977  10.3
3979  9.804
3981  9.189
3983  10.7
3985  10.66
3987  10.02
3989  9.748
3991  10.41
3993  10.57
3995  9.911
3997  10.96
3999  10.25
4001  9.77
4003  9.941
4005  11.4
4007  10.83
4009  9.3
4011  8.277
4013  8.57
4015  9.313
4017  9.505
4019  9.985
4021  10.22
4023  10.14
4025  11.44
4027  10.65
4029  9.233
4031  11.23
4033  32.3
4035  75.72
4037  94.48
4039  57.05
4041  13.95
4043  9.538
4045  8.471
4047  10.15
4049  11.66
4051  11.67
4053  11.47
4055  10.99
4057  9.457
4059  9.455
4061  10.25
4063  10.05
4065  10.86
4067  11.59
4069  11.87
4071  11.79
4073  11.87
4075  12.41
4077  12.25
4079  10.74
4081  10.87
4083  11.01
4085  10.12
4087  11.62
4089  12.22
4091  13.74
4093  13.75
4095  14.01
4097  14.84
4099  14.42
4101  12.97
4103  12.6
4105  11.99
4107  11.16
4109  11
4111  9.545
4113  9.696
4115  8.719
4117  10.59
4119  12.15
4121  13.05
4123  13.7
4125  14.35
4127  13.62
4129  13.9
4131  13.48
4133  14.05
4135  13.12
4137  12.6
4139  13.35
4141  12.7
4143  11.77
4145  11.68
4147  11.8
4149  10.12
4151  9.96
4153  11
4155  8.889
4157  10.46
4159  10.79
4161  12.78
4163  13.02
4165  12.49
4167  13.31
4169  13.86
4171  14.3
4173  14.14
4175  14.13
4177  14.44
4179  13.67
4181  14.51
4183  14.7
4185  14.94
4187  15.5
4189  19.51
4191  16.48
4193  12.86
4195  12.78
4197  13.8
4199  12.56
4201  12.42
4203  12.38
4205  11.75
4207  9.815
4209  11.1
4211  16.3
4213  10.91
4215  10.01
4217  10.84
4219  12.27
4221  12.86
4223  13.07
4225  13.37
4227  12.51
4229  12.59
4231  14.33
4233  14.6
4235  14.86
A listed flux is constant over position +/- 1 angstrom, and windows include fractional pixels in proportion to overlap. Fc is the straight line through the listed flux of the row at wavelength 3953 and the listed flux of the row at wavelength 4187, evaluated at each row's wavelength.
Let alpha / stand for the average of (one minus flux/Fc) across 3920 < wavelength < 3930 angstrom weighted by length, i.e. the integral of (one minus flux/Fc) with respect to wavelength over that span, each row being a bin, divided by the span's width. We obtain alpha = -0.070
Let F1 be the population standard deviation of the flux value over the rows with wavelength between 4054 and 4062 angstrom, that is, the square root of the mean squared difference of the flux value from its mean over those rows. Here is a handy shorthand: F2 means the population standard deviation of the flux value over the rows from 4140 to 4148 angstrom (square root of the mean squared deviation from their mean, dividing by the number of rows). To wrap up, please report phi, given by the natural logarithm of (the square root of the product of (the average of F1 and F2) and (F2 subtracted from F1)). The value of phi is -1.1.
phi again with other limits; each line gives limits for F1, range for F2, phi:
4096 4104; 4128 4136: -0.5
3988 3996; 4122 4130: -2.0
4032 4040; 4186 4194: 2.8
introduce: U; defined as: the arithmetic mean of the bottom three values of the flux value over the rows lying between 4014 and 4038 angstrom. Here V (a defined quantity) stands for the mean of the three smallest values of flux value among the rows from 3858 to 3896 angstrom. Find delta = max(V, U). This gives 9.7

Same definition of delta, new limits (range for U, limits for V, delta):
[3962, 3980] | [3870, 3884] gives 9.8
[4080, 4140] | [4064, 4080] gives 11.1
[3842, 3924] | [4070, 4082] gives 11.1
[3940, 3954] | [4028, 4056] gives 9.5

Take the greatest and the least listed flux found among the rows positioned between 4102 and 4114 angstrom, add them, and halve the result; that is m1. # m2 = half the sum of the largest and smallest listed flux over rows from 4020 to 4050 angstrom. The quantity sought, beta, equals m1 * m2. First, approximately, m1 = 11.1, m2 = 51.5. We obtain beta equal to 570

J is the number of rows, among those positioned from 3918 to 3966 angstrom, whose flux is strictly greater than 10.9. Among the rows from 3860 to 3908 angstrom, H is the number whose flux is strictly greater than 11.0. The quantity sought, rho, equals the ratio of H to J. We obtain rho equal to 5.0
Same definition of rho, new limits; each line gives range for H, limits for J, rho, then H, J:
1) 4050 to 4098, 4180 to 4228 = 0.7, 15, 21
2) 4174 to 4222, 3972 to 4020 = 6.7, 20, 3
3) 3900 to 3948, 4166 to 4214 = 0.0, 1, 23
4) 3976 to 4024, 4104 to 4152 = 0.1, 1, 18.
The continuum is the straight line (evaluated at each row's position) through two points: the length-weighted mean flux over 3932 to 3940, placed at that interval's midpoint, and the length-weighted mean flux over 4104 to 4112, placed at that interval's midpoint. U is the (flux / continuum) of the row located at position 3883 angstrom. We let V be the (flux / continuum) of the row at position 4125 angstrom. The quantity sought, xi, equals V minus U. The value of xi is 0.14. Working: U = 1.16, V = 1.29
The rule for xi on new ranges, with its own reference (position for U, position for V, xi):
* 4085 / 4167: 0.20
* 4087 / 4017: -0.13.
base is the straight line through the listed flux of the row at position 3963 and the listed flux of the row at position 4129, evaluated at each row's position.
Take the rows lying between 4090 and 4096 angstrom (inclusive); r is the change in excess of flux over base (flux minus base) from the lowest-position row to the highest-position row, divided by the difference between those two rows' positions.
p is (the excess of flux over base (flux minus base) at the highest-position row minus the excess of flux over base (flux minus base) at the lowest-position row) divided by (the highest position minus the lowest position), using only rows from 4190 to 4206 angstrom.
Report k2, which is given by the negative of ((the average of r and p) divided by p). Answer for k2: -0.43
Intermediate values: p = -0.35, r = 0.05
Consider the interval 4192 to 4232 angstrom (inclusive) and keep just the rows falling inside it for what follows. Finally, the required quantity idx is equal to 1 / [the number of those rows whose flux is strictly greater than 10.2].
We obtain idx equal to 0.056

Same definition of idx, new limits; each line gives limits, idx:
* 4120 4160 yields 0.059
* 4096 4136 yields 0.059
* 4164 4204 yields 0.050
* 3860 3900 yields 0.067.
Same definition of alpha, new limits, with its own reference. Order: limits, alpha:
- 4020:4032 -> 0.102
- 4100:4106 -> 0.073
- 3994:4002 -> 0.071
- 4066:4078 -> 0.063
